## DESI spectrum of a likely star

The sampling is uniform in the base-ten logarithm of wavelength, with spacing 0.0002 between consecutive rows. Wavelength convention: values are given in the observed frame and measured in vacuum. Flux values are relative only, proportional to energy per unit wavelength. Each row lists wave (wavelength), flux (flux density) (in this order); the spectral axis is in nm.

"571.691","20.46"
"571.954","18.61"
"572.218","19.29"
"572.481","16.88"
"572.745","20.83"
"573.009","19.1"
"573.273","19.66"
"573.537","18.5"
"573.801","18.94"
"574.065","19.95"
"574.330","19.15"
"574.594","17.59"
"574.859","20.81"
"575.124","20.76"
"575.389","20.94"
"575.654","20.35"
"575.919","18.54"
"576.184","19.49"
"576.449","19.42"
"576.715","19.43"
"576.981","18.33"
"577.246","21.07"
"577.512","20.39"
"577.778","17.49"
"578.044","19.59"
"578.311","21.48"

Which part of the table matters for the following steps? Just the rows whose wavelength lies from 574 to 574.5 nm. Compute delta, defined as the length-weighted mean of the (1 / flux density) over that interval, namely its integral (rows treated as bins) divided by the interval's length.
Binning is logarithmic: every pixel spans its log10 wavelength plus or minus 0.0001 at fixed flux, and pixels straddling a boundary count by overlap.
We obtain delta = 0.0517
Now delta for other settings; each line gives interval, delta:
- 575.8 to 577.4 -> 0.0517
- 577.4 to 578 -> 0.0530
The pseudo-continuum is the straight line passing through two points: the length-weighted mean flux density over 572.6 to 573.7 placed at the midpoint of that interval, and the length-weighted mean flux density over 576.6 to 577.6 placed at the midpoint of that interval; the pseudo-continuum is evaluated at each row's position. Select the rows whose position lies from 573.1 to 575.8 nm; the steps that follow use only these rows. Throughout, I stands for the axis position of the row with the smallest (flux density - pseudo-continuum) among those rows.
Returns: 574.594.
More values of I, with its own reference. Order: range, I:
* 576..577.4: 576.981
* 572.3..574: 572.481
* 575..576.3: 575.919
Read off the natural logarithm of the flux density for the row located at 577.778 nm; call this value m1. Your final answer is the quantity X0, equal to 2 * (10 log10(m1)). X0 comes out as 9.132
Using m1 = 2.86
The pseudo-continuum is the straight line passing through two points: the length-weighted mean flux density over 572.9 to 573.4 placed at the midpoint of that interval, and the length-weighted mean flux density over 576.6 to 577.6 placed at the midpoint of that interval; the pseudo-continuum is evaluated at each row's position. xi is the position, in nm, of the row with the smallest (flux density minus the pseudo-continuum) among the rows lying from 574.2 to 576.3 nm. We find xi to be 574.594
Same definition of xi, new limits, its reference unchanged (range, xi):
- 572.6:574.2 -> 573.537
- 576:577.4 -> 576.981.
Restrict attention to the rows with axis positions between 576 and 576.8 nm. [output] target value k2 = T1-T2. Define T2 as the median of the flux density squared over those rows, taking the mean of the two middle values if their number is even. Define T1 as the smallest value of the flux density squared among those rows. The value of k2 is 0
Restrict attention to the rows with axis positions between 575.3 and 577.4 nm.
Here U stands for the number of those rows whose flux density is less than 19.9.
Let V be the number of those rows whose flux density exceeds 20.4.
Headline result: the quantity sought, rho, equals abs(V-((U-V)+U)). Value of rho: 6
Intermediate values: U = 5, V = 2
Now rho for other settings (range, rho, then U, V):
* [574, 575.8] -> 2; 2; 3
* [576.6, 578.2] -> 6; 4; 1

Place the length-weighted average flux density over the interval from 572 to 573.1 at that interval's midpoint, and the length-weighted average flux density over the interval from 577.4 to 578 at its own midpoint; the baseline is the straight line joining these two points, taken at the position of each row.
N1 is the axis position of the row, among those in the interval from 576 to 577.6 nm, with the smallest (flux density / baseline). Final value 576.981 nm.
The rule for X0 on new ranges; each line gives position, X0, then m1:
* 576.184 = 9.455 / 2.97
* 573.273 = 9.480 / 2.98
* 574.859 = 9.644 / 3.04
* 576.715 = 9.446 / 2.97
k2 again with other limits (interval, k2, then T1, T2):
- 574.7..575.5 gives -2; 431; 433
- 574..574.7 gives -57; 309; 367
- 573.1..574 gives -16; 342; 359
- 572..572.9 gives -87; 285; 372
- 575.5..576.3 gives -36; 344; 380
